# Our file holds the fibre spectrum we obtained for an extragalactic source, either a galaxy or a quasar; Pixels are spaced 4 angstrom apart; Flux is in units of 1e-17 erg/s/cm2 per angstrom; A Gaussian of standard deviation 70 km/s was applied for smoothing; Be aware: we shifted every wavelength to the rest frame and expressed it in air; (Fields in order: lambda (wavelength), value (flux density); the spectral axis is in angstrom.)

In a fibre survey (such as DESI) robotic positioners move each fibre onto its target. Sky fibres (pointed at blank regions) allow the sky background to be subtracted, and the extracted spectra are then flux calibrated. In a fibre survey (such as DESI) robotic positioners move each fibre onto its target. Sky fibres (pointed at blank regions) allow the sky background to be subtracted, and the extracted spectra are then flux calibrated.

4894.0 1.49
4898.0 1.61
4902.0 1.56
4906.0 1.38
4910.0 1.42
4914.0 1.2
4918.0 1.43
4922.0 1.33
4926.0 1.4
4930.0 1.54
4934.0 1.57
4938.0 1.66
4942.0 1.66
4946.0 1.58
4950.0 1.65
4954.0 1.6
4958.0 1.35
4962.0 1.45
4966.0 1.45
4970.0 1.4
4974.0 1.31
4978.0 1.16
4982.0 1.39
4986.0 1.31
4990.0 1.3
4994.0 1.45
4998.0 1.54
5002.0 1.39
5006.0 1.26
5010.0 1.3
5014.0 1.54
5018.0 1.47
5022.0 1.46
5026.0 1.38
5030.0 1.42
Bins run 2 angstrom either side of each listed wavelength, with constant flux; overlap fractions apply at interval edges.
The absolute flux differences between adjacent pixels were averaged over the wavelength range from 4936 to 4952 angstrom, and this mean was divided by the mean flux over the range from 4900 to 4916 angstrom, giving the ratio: 0.036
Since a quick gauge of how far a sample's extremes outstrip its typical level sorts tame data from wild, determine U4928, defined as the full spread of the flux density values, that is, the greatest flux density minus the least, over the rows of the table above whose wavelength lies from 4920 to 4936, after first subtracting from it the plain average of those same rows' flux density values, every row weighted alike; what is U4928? -1.220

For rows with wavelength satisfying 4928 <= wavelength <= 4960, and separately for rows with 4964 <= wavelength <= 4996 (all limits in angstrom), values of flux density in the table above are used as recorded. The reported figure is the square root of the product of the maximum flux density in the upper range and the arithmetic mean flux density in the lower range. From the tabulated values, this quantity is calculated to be 1.51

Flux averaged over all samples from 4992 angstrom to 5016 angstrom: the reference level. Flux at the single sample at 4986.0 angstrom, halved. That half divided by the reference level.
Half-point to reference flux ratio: 0.46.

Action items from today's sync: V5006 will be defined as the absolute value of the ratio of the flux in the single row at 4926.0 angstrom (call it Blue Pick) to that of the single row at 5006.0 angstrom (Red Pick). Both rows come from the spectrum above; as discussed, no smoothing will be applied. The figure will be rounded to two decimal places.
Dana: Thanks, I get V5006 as 1.11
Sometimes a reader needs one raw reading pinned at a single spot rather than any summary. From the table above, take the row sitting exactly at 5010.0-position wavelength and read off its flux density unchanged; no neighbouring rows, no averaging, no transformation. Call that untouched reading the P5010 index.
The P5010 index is 1.3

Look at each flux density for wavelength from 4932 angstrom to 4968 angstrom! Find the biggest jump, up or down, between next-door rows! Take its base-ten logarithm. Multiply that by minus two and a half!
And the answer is 1.51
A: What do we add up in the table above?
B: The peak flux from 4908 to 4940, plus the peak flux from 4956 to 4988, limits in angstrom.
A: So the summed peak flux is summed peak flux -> 3.11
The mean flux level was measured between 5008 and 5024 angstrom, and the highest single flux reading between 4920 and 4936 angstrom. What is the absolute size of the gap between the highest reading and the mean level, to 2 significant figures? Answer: 0.13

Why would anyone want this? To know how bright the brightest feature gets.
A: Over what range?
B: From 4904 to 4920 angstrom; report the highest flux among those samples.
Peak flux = 1.43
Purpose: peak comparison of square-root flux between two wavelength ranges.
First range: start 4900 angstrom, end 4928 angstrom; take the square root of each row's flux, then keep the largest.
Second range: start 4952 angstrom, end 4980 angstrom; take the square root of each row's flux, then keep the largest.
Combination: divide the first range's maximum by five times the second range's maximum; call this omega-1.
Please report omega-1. 0.1975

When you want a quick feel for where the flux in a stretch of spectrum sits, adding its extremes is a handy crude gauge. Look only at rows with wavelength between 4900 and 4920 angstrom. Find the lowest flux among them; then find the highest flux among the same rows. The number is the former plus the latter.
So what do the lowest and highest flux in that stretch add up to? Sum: 2.76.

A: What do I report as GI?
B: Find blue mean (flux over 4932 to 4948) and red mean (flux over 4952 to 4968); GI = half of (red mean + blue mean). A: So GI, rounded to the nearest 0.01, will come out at 1.54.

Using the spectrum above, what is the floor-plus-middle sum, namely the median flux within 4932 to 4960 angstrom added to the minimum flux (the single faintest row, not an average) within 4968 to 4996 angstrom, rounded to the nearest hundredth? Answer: 2.76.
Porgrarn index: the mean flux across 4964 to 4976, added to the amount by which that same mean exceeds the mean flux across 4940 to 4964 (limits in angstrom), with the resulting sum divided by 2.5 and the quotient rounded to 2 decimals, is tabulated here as 0.49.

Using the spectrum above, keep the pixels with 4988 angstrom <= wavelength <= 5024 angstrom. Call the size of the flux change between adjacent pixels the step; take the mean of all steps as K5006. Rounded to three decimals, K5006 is 0.110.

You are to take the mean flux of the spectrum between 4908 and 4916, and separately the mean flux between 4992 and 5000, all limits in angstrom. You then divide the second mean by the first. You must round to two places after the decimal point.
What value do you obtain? 1.14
